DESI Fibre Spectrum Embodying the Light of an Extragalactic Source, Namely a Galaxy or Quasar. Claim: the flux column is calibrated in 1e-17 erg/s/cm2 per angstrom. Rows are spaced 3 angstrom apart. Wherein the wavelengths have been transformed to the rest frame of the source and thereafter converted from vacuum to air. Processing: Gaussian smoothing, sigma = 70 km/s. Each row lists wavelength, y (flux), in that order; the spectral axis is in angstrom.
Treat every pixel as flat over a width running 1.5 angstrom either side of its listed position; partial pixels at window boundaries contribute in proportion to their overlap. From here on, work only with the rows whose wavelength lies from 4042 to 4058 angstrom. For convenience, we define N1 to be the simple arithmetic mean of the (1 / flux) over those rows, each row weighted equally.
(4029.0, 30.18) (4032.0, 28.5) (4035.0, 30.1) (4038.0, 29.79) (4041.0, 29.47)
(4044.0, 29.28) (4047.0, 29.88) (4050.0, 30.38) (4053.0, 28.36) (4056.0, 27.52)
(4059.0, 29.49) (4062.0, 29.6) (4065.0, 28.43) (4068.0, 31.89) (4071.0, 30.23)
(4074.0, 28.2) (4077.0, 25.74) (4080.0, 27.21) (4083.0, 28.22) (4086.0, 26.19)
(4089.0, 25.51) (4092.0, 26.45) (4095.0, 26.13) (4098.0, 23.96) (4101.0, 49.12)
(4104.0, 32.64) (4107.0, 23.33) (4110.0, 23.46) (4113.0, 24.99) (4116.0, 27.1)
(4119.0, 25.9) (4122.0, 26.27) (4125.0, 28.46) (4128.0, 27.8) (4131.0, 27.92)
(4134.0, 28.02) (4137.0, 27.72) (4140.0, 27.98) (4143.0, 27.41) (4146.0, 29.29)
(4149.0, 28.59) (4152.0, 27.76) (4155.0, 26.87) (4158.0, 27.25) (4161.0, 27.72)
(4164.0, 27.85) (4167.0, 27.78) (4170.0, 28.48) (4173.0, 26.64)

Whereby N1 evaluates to 0.0344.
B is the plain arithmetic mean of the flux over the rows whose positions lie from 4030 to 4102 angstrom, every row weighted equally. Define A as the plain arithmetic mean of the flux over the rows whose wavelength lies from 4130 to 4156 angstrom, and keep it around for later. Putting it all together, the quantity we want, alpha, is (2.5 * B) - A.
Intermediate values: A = 28.0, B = 29.2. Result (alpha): 45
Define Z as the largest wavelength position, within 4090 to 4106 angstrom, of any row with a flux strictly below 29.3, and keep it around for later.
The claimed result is 4098.0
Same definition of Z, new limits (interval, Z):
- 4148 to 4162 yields 4161.0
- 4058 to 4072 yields 4065.0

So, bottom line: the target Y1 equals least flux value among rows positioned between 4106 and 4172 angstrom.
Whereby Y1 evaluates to 23.33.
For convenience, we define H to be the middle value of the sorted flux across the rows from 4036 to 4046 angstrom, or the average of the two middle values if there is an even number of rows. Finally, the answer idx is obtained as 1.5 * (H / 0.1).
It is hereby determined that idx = 442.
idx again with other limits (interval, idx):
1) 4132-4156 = 418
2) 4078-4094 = 397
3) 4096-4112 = 359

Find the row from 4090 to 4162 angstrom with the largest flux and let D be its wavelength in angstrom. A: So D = 4101.0 angstrom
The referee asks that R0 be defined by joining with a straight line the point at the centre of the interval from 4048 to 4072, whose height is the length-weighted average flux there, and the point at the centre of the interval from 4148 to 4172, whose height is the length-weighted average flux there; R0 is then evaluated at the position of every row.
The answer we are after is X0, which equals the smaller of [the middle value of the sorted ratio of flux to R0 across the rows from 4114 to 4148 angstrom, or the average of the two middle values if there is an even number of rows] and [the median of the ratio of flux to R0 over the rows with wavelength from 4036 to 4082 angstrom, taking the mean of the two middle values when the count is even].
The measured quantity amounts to 0.985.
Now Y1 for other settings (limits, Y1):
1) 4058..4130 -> 23.33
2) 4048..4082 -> 25.74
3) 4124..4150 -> 27.41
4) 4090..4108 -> 23.33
